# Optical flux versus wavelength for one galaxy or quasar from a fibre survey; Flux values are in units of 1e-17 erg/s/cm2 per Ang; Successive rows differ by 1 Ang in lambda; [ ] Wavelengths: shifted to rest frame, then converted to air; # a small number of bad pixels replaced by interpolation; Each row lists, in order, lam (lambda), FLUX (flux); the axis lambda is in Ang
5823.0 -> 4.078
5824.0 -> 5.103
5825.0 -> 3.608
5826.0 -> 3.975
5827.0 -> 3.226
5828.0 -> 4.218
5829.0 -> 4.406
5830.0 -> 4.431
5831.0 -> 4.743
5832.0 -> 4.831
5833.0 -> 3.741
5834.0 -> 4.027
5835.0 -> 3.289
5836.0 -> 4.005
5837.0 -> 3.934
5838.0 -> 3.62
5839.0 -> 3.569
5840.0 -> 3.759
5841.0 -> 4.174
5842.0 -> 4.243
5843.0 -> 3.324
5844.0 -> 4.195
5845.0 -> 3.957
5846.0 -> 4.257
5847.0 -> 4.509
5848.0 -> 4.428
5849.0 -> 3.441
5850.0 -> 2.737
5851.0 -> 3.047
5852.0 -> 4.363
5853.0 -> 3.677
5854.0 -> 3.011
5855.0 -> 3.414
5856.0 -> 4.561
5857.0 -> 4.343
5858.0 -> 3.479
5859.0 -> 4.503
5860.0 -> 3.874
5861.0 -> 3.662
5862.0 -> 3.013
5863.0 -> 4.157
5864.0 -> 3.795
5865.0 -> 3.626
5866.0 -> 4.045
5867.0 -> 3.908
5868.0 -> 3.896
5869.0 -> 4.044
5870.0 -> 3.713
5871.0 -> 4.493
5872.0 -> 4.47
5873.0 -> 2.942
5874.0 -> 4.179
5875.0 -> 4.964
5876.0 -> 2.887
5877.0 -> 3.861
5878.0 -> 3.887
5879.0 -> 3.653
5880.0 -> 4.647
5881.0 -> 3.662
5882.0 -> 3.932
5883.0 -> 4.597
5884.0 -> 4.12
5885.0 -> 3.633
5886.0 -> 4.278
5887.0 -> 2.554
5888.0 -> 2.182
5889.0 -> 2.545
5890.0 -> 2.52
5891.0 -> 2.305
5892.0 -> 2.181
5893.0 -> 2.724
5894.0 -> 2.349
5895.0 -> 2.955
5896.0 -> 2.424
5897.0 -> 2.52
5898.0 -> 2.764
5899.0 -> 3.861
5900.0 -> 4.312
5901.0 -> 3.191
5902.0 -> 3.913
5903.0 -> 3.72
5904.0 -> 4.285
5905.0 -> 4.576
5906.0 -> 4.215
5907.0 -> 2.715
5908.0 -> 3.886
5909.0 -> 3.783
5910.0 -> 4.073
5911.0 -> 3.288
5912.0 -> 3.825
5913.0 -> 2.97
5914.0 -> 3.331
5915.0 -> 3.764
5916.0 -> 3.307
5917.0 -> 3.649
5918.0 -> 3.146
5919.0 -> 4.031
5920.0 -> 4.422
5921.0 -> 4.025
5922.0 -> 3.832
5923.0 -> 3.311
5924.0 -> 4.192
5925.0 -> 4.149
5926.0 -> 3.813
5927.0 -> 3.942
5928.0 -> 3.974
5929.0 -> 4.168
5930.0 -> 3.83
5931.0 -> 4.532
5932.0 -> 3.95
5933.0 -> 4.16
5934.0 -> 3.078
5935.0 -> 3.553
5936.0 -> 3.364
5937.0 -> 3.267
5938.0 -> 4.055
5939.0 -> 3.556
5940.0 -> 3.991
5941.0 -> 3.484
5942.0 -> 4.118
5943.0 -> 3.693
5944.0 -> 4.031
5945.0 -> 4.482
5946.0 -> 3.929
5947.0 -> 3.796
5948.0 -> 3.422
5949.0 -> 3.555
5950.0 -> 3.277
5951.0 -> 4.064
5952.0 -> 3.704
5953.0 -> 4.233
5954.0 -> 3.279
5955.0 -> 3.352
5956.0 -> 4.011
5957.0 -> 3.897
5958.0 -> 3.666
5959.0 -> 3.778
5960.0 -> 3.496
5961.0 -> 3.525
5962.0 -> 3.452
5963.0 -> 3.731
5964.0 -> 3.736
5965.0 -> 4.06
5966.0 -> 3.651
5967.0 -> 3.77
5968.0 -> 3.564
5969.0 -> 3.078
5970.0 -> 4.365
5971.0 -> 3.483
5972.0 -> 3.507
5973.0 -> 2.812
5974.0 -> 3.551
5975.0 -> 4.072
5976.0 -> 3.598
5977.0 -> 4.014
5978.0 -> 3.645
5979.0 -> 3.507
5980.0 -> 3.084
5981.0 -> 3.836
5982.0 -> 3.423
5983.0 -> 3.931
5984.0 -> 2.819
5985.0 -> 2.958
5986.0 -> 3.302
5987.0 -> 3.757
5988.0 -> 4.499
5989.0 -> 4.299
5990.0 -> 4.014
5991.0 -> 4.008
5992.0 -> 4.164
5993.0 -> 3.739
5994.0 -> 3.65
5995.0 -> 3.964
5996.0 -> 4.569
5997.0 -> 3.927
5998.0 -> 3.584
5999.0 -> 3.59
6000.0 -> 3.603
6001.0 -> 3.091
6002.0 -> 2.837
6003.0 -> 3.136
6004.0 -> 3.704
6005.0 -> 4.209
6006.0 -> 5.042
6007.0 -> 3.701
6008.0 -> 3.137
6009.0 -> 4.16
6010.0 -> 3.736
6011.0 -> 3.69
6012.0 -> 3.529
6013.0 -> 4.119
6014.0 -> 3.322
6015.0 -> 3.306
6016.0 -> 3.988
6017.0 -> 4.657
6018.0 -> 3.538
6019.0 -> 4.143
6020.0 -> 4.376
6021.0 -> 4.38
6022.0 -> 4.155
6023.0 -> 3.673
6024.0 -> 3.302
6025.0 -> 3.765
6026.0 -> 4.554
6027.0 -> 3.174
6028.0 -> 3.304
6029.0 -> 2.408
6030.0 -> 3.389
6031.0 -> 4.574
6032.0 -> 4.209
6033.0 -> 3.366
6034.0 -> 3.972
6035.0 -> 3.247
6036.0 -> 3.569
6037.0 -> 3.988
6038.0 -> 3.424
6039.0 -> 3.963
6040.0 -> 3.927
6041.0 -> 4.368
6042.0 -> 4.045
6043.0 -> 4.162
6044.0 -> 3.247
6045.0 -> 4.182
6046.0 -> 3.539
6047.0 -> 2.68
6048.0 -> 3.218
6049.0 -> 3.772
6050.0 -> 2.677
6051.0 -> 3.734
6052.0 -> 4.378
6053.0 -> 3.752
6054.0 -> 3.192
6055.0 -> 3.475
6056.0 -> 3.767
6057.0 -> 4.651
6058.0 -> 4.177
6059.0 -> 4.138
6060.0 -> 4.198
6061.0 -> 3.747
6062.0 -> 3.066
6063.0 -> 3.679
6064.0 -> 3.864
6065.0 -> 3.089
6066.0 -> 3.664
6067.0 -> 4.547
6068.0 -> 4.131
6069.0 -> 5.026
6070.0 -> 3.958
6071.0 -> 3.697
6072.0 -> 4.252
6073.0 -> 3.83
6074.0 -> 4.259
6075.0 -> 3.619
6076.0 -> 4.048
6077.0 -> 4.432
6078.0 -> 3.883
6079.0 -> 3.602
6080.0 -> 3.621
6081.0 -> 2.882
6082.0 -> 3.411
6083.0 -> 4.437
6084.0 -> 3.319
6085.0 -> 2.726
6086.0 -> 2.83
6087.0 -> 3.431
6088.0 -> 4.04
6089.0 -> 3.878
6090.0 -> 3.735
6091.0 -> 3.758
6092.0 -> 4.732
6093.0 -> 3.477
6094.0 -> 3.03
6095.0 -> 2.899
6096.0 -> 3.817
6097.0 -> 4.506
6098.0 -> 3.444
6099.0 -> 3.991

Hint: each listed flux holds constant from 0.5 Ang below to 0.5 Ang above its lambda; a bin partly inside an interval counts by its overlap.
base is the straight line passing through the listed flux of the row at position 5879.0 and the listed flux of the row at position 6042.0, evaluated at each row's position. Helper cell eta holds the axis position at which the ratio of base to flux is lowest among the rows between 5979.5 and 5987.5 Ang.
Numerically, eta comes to 5983.0 Ang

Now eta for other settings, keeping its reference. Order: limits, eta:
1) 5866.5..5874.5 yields 5871.0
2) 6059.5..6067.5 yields 6067.0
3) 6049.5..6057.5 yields 6057.0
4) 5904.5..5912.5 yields 5905.0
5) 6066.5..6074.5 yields 6069.0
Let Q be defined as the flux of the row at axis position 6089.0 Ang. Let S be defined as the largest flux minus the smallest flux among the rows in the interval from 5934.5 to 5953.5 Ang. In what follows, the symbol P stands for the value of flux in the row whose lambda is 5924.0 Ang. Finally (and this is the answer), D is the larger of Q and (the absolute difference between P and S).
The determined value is 3.9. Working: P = 4.192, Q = 3.878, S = 1.2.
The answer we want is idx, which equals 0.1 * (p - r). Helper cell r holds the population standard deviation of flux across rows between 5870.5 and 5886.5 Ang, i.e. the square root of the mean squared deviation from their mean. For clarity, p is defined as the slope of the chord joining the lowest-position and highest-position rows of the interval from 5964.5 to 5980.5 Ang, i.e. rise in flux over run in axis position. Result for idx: -0.063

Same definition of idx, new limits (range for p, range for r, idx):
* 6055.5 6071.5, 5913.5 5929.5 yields -0.037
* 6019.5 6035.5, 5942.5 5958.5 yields -0.041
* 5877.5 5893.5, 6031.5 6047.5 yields -0.052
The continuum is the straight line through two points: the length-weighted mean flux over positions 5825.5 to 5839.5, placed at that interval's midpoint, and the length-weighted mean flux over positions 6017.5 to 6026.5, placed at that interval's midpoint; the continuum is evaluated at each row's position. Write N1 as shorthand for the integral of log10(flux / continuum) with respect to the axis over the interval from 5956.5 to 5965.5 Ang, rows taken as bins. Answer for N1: -0.3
